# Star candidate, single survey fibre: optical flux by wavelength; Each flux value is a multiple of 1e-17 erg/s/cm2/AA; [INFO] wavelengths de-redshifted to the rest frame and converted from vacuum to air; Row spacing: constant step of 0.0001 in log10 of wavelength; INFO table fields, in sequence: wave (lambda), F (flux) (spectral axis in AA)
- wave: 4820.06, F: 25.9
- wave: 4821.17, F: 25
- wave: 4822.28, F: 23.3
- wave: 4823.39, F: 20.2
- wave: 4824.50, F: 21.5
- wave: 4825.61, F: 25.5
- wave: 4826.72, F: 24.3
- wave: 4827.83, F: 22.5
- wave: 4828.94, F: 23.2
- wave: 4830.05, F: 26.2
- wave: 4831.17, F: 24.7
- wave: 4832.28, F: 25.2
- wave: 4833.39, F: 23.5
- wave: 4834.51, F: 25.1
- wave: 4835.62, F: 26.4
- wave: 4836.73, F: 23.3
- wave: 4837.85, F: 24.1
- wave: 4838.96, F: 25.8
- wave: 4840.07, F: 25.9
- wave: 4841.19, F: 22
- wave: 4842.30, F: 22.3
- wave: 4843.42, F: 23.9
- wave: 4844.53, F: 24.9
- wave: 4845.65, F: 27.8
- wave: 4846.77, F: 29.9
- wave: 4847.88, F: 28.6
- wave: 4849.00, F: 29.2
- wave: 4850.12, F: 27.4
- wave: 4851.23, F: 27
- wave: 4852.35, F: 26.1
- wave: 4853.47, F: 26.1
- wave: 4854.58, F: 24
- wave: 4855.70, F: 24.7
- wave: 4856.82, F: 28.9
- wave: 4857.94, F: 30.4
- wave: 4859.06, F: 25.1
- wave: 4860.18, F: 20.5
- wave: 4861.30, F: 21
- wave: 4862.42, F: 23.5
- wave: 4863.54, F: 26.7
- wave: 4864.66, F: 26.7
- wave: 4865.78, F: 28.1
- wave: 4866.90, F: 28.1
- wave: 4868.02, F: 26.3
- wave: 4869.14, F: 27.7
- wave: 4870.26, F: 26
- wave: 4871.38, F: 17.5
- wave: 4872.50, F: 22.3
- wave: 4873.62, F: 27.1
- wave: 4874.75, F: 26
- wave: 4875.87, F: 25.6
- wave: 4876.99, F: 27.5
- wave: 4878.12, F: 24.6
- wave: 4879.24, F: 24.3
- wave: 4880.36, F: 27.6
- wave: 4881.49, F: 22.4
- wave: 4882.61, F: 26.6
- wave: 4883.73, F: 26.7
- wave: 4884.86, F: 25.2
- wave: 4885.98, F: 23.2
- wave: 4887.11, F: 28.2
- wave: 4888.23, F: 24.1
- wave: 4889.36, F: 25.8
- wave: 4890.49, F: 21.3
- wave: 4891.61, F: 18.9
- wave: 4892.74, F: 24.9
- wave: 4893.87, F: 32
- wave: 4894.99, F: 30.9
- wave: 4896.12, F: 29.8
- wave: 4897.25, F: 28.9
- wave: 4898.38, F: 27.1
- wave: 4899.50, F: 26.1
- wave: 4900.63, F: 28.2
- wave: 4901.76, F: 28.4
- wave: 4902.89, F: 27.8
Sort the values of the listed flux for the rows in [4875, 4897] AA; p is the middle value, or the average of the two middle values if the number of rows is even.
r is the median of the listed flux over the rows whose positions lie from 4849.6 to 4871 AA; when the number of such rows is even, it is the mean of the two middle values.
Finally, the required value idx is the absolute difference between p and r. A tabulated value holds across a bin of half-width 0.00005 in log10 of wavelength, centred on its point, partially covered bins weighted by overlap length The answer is 0.70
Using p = 25.6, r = 26.3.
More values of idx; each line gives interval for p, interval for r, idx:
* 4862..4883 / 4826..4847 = 1.60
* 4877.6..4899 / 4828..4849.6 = 0.70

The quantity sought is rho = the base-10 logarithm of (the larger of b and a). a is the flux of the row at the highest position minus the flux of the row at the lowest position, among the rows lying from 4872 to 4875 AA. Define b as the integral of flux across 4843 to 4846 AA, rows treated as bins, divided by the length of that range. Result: 1.41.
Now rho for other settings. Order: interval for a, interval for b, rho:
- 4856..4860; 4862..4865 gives 1.41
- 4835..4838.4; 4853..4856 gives 1.40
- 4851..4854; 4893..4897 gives 1.48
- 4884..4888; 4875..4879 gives 1.41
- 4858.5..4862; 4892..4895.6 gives 1.46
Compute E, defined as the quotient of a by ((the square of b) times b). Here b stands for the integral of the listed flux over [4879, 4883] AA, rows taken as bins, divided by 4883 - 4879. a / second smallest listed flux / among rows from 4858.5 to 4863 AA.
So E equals 0.0013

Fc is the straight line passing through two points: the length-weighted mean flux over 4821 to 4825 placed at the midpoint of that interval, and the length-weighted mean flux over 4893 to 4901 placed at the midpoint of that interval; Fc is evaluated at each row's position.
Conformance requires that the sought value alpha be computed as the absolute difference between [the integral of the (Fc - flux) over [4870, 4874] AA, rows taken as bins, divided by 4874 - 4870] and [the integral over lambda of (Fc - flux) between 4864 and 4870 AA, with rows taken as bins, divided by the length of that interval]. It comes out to 4.9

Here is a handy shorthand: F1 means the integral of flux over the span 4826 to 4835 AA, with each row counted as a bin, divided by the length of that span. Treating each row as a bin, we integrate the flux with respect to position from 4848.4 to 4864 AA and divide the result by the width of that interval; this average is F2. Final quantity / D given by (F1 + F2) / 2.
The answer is 25.0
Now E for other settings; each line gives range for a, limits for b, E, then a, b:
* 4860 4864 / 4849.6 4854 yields 0.0011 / 21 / 26.7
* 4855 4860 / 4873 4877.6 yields 0.0014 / 25.1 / 26.4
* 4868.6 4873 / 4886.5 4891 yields 0.0015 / 22.3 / 24.8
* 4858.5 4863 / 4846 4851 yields 0.0009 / 21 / 28.6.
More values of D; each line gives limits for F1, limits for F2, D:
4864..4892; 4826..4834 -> 24.7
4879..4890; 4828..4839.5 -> 25.0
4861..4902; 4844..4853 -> 26.7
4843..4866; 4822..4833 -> 24.9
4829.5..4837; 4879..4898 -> 25.5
